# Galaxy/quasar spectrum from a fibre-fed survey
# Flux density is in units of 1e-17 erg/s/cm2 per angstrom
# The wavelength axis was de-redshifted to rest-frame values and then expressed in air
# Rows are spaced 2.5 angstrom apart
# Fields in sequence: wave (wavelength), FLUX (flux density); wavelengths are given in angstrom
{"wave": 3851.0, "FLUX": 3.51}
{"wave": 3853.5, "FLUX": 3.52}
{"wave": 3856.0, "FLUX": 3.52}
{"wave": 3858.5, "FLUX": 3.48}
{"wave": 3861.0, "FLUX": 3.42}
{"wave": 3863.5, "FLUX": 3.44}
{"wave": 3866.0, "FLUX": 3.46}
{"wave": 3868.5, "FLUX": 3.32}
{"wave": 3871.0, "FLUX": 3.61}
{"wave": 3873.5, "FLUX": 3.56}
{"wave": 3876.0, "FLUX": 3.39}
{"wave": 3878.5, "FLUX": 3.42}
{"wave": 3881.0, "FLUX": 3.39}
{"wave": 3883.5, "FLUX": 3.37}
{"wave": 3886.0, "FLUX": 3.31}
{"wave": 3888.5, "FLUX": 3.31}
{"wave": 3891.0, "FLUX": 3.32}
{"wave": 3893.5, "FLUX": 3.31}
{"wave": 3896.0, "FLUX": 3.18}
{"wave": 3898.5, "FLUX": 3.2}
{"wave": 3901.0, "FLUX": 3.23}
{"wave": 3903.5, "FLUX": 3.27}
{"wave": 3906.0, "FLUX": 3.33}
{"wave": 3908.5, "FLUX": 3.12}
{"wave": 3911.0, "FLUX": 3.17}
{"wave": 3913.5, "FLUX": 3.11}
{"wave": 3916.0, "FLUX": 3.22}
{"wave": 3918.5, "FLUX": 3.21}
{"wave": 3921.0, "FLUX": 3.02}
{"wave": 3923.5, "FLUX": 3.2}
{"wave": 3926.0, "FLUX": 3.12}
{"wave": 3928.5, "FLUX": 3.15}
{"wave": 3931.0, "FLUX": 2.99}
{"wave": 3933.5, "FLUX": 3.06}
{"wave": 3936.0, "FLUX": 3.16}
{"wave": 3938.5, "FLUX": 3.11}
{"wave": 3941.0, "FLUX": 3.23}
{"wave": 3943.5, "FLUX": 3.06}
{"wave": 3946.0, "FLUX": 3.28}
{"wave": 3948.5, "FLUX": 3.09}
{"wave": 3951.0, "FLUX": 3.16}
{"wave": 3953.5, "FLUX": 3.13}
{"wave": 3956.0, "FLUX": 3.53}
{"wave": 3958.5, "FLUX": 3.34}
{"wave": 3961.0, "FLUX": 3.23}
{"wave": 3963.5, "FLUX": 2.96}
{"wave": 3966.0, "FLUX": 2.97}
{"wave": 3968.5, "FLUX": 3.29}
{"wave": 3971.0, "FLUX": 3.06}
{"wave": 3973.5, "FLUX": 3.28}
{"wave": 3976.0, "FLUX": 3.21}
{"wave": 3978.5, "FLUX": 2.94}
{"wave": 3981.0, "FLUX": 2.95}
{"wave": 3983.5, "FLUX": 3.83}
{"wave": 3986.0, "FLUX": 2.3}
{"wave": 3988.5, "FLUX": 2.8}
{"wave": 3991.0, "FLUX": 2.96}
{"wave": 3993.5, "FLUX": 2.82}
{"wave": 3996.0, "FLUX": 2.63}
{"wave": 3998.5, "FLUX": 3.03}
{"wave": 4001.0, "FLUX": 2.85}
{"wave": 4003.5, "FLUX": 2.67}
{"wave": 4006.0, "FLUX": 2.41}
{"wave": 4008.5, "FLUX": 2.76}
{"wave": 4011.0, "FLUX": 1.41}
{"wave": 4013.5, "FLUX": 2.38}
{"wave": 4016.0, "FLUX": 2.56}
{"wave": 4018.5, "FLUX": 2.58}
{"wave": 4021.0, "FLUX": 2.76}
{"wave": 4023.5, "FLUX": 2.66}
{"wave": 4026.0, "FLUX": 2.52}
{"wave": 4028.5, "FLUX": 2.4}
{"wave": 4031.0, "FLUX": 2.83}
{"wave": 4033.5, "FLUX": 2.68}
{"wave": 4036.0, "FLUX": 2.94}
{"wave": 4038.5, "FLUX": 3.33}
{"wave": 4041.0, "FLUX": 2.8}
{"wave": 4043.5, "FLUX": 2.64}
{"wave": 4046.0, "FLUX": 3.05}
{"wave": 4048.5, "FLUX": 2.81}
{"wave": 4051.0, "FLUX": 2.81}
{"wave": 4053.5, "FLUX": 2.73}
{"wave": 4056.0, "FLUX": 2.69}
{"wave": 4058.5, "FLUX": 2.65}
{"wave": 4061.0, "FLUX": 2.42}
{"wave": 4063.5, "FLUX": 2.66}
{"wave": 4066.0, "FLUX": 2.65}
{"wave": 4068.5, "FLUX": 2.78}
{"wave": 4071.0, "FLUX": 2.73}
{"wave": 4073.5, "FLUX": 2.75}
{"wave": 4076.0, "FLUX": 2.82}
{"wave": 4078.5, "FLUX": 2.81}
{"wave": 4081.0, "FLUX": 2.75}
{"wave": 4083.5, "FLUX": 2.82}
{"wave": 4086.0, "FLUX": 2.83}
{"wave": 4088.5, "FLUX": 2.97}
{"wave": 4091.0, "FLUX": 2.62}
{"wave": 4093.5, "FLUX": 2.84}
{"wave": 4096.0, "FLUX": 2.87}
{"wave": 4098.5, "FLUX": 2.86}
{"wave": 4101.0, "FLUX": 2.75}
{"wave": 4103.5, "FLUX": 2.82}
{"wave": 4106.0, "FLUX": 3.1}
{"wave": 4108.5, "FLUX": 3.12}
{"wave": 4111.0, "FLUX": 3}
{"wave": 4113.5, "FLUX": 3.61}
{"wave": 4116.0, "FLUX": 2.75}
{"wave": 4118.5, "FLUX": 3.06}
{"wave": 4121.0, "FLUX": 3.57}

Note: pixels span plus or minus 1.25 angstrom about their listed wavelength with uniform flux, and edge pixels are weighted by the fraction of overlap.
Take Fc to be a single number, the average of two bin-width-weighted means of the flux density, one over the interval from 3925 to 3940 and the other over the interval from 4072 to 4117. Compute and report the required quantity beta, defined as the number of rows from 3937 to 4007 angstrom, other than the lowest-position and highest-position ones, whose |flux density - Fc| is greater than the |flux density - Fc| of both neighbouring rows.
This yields 8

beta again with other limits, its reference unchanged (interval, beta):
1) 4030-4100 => 8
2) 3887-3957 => 10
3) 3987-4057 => 7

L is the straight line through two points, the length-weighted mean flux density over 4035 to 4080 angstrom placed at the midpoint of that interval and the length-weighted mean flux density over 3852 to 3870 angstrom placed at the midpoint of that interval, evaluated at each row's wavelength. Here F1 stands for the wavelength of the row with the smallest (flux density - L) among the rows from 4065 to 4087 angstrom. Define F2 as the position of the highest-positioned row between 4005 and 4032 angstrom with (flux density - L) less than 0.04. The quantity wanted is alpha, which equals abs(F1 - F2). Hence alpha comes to 35.0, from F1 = 4066.0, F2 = 4031.0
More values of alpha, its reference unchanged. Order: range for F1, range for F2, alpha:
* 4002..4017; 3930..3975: 40.0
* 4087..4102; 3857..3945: 147.5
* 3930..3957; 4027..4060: 127.5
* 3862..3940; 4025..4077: 152.5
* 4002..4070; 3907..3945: 67.5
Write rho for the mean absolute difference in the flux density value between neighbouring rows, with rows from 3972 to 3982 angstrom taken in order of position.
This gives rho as 0.117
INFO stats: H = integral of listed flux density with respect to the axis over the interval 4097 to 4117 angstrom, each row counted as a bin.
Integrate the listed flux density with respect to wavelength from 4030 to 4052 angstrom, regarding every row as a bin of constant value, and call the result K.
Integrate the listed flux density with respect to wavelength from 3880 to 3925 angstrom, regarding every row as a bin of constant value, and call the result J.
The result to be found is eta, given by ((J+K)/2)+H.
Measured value 165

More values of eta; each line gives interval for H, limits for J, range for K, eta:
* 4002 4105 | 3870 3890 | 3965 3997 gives 361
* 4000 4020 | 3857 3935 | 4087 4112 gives 213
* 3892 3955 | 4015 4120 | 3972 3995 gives 381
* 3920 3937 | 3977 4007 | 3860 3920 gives 195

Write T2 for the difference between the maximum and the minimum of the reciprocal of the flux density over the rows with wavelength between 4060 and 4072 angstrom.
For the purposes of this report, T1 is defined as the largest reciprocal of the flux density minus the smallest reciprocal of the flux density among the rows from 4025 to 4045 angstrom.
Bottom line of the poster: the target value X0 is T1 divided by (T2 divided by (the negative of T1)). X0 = -0.253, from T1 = 0.12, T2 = 0.054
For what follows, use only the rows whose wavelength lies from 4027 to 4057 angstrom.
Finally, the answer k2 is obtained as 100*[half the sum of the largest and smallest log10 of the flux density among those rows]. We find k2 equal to 45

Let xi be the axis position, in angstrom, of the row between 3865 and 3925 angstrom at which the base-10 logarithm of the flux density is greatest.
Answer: 3871.0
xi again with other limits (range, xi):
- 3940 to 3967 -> 3956.0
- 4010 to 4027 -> 4021.0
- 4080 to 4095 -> 4088.5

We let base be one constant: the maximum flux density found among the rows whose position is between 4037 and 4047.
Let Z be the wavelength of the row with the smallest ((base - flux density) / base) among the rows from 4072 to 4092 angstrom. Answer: 4088.5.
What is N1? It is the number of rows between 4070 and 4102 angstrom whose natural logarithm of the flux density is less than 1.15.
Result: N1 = 13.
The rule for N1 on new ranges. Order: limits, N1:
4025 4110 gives 33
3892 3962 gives 11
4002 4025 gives 9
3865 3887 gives 0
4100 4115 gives 5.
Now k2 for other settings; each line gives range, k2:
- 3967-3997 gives 47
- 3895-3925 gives 50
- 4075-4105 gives 45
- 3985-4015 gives 32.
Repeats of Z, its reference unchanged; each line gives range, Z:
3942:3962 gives 3956.0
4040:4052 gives 4046.0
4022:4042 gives 4038.5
